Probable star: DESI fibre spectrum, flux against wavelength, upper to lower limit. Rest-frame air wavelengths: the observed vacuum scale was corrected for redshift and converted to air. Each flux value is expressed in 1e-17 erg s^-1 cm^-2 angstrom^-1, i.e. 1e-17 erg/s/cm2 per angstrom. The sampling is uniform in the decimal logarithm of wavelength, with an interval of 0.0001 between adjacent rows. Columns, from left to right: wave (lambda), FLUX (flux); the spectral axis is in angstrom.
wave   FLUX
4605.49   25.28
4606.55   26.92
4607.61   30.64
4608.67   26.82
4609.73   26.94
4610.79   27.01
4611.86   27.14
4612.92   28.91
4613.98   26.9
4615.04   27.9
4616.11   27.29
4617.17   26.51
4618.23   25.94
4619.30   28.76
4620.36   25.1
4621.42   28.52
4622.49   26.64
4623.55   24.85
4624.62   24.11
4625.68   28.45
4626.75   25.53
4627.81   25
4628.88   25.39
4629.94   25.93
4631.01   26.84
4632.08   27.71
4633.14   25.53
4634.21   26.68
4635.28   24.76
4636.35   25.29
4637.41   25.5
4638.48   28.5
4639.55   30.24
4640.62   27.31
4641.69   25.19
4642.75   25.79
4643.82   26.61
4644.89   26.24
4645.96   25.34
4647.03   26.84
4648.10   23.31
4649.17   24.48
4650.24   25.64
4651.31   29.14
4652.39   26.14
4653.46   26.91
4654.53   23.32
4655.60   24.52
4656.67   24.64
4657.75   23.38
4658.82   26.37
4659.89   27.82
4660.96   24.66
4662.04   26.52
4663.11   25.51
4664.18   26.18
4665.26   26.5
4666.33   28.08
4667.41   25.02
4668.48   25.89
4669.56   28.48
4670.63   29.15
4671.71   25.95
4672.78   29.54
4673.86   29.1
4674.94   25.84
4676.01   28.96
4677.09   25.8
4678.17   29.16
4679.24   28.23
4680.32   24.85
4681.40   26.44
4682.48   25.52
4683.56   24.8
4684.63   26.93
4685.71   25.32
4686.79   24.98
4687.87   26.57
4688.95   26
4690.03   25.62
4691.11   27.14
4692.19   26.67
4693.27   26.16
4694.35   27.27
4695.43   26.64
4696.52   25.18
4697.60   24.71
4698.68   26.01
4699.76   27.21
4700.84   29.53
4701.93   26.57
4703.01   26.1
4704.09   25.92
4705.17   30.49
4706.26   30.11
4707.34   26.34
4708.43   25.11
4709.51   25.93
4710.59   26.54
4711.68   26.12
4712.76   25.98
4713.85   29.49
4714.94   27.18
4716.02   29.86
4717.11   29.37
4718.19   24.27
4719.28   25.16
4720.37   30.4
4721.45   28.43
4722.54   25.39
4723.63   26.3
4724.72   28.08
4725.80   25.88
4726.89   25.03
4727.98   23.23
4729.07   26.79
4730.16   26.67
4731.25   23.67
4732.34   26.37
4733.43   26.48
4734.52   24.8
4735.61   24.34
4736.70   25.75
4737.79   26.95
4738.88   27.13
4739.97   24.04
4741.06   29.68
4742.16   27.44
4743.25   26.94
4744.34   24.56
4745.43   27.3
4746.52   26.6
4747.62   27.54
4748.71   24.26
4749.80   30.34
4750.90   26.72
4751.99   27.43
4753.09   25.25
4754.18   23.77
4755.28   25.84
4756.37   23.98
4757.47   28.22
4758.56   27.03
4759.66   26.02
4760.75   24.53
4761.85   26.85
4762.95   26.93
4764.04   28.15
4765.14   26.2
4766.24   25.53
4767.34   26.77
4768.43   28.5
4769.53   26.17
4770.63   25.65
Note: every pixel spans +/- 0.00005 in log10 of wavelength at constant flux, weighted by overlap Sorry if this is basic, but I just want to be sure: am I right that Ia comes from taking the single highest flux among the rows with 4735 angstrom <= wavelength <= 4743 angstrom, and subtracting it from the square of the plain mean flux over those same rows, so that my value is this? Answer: 671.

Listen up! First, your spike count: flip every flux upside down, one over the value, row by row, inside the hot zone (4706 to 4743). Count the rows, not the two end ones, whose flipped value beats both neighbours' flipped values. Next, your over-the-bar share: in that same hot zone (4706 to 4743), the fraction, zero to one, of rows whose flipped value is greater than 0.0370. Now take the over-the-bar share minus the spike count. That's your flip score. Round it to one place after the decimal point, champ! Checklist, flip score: -8.3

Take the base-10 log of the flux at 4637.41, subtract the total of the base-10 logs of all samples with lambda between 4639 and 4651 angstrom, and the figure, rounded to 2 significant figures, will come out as -14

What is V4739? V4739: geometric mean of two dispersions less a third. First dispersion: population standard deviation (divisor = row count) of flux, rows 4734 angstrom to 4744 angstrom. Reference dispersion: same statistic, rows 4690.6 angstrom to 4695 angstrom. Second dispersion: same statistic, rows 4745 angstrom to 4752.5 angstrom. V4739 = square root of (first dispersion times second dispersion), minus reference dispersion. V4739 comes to 1.2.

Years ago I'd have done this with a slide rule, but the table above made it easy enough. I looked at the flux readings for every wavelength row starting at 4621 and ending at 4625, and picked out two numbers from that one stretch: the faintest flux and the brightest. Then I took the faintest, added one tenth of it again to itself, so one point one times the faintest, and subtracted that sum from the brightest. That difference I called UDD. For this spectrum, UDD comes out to 2.0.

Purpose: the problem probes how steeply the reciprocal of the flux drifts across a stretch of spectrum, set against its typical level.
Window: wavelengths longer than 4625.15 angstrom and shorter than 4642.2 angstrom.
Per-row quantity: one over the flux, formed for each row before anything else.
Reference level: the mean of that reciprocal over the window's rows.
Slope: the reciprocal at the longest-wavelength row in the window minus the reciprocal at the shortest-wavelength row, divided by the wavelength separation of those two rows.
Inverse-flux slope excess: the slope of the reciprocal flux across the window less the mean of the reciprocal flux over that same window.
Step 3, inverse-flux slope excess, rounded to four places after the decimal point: -0.0376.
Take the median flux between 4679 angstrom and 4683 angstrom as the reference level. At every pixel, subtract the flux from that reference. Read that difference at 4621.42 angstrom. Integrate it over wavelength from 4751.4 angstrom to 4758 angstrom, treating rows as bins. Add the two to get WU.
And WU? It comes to -1.0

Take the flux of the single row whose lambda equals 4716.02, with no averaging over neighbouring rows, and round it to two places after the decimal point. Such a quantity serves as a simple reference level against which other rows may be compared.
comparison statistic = 29.86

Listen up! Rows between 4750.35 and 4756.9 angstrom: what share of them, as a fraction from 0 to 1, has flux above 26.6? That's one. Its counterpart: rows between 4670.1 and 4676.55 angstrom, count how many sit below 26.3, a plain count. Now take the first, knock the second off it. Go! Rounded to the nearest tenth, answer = -1.7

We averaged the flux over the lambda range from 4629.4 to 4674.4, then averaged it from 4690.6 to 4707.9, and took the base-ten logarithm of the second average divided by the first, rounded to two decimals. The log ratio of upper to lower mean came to 0.01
